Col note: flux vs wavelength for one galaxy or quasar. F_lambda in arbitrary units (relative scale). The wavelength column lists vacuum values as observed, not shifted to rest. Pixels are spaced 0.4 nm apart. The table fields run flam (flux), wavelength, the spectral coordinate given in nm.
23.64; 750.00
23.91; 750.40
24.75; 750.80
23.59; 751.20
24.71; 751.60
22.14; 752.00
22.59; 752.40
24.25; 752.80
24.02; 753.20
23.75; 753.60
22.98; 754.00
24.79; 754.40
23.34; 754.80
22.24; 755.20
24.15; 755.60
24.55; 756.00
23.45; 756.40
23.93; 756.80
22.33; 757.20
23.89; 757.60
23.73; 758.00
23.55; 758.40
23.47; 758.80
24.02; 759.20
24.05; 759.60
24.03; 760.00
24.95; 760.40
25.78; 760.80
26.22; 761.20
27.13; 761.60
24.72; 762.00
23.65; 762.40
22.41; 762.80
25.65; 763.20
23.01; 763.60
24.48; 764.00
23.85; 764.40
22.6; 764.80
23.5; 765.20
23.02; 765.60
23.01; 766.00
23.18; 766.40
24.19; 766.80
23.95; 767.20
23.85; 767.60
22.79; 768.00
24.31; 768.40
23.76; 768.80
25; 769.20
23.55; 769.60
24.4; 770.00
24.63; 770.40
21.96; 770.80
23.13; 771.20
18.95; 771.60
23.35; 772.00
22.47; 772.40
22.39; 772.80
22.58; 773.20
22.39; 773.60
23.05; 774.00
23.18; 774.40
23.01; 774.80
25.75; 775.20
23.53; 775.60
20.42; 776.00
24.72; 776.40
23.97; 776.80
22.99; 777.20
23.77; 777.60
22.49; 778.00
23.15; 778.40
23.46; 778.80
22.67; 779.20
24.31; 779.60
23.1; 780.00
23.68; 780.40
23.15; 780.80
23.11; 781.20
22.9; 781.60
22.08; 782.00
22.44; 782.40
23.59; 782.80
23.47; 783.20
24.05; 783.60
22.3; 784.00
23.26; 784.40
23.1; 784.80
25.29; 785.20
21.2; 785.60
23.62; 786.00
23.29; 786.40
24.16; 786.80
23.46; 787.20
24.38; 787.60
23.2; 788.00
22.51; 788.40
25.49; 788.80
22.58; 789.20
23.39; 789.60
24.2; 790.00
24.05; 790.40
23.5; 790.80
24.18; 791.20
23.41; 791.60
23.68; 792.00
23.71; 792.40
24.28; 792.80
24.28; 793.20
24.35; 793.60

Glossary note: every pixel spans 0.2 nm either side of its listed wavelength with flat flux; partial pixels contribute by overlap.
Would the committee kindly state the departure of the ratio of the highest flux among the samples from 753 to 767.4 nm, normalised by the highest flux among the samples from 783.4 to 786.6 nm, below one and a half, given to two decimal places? 0.43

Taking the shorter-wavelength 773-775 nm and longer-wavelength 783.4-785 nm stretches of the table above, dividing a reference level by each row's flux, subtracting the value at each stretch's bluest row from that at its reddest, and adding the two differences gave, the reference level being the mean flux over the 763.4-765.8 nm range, 0.021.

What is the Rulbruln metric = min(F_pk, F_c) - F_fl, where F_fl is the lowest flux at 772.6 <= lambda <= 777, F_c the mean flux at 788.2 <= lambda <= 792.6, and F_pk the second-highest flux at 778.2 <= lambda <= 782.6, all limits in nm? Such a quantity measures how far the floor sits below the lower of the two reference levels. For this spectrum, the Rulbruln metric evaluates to 3.3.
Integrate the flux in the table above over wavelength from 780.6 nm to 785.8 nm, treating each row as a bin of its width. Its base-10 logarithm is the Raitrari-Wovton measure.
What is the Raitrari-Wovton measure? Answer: 2.08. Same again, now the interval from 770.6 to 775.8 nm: 2.07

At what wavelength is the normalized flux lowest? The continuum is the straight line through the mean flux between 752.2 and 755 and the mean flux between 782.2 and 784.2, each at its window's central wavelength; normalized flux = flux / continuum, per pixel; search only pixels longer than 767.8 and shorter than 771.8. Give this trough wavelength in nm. 771.60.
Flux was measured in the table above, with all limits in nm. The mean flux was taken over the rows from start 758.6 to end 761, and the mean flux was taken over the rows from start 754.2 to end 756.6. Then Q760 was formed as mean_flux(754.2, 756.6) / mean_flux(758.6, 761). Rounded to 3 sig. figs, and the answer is 0.974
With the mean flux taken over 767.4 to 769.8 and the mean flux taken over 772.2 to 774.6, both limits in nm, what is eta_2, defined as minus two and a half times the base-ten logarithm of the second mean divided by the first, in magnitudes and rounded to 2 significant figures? 0.056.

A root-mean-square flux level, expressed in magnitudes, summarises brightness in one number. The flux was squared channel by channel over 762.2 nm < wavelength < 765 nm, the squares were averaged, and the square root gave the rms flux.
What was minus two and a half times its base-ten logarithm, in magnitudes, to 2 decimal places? -3.44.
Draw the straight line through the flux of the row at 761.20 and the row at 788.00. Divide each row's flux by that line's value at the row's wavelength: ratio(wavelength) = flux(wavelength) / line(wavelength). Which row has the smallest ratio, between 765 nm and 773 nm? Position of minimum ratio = 771.60 nm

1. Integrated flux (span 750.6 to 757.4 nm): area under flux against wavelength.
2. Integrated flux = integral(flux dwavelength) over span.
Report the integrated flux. 161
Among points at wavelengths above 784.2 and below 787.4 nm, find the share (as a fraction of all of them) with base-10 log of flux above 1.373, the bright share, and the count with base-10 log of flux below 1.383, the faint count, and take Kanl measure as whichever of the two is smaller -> 0.4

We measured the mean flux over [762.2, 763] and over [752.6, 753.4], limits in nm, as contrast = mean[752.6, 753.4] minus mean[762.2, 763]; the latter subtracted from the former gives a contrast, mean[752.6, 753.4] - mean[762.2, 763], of 1.1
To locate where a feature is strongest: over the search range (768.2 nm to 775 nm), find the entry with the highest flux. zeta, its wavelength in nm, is 769.20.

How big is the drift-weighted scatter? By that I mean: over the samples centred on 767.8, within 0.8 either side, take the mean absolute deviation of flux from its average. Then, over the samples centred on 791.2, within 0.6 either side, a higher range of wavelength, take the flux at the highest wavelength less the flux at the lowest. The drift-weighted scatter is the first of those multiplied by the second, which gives 0.0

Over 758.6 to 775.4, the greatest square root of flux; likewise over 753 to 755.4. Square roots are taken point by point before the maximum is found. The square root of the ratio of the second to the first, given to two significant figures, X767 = 0.98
